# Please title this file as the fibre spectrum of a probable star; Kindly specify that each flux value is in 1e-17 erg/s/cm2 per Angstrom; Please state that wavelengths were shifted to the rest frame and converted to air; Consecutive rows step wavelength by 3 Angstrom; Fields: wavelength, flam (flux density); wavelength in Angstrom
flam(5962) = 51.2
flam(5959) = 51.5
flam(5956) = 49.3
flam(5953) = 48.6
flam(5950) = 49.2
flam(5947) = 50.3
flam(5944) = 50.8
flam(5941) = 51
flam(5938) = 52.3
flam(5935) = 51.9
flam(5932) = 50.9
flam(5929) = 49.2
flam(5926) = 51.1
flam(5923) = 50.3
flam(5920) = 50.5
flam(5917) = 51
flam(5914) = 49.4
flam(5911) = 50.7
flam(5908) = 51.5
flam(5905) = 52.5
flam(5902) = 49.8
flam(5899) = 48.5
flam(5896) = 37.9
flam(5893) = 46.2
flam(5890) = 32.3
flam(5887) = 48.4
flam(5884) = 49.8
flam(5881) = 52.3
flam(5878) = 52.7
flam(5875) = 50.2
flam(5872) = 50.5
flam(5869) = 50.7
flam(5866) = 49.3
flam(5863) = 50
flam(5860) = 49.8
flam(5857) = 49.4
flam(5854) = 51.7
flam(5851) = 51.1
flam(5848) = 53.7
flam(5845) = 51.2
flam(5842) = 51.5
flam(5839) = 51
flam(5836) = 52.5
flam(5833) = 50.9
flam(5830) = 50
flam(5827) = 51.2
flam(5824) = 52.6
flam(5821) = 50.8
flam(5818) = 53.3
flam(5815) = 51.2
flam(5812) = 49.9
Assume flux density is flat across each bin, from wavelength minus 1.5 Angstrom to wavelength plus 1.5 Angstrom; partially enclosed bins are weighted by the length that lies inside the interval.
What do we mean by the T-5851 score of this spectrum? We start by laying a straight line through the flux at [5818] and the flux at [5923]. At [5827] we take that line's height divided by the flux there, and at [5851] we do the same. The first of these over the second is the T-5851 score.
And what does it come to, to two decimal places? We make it 1.01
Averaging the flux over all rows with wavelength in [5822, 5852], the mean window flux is 51.6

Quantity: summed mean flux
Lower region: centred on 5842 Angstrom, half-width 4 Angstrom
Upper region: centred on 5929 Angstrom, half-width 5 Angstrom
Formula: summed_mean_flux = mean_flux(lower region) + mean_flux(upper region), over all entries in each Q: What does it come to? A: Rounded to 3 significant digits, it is 102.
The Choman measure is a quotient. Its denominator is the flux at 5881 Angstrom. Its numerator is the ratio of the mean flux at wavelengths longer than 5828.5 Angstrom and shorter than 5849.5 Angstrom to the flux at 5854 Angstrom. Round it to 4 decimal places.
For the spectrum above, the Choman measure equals 0.0191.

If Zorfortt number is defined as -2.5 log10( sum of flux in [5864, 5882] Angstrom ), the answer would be -6.21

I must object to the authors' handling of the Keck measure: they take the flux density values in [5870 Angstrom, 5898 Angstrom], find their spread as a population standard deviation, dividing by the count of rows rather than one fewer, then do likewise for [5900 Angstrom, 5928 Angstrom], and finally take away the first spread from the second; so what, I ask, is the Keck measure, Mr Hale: -5.7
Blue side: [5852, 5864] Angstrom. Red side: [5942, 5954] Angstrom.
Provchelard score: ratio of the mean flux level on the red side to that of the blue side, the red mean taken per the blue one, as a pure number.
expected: 0.99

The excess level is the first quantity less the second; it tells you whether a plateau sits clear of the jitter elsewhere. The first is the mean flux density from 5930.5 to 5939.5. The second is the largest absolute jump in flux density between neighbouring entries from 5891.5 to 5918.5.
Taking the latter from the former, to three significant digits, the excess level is 41.1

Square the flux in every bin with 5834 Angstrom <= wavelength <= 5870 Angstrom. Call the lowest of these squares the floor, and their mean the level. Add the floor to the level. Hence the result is 5032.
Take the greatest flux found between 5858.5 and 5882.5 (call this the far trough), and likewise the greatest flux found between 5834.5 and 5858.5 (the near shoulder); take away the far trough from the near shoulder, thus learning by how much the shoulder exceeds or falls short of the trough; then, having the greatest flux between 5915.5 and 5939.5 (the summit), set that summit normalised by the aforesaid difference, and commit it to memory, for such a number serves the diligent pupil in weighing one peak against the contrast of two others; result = 52.3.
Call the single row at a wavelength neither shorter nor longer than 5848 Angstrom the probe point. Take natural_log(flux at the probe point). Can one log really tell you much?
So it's 3.98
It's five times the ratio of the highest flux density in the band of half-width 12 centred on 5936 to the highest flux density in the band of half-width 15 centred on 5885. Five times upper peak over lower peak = 4.96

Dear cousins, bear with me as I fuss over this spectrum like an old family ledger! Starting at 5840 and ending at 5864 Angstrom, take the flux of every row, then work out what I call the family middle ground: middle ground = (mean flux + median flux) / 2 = 51.1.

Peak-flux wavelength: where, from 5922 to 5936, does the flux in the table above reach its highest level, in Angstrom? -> 5935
